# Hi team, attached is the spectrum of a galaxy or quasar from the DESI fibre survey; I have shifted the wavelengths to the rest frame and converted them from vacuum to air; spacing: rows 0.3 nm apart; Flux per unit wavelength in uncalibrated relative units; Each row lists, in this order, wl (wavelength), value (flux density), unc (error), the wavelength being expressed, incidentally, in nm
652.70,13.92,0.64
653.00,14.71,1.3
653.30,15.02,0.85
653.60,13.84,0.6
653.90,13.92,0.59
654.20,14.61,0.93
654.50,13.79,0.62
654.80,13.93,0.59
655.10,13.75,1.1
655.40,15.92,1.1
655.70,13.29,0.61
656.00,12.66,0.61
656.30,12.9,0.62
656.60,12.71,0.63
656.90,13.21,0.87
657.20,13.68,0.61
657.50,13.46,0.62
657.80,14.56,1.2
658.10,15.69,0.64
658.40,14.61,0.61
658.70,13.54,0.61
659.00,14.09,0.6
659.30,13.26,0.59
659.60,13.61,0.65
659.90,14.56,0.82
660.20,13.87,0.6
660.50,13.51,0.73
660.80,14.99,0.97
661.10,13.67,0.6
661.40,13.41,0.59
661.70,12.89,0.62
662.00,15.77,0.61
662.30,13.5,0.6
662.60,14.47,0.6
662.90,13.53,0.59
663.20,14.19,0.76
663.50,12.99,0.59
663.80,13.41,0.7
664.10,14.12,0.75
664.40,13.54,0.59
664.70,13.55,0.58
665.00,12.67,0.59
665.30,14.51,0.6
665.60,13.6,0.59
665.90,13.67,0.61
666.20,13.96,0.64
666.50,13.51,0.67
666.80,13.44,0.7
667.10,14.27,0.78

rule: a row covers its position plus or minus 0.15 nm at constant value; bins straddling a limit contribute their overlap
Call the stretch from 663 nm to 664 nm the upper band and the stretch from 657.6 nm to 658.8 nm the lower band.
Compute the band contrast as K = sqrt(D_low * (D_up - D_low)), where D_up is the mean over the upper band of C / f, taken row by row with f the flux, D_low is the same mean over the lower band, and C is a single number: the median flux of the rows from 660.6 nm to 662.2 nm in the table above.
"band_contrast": 0.26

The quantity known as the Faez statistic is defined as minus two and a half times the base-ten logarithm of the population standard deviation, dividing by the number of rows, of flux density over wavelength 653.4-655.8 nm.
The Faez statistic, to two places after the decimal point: 0.30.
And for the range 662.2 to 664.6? 0.84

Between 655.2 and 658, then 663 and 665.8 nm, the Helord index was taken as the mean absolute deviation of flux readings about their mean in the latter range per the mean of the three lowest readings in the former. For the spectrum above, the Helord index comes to 0.034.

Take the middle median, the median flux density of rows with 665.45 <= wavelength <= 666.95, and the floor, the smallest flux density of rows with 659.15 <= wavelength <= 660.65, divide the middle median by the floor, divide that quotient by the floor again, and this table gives 0.0773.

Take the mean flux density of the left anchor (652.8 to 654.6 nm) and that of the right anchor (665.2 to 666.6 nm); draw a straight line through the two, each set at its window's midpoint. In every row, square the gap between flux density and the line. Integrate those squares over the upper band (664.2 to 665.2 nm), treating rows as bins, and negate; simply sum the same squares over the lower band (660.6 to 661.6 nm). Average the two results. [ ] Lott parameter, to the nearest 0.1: 0.4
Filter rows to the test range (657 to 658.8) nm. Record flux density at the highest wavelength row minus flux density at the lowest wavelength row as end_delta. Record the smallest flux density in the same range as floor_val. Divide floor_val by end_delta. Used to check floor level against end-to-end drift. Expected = -96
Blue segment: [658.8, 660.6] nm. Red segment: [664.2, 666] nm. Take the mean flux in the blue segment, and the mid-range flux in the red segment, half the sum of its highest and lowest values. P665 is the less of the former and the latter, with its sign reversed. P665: -13.6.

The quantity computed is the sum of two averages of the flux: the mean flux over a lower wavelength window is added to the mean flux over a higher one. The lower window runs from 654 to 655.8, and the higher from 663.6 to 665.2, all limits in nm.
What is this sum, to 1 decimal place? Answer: 27.7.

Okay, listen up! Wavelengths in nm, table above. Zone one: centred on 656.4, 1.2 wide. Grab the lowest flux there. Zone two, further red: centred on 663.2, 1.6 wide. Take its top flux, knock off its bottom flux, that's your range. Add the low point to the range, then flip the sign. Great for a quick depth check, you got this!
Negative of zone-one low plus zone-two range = -14.1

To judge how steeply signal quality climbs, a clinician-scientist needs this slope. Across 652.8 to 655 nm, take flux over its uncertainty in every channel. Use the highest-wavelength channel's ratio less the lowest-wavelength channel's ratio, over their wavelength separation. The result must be 6.8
